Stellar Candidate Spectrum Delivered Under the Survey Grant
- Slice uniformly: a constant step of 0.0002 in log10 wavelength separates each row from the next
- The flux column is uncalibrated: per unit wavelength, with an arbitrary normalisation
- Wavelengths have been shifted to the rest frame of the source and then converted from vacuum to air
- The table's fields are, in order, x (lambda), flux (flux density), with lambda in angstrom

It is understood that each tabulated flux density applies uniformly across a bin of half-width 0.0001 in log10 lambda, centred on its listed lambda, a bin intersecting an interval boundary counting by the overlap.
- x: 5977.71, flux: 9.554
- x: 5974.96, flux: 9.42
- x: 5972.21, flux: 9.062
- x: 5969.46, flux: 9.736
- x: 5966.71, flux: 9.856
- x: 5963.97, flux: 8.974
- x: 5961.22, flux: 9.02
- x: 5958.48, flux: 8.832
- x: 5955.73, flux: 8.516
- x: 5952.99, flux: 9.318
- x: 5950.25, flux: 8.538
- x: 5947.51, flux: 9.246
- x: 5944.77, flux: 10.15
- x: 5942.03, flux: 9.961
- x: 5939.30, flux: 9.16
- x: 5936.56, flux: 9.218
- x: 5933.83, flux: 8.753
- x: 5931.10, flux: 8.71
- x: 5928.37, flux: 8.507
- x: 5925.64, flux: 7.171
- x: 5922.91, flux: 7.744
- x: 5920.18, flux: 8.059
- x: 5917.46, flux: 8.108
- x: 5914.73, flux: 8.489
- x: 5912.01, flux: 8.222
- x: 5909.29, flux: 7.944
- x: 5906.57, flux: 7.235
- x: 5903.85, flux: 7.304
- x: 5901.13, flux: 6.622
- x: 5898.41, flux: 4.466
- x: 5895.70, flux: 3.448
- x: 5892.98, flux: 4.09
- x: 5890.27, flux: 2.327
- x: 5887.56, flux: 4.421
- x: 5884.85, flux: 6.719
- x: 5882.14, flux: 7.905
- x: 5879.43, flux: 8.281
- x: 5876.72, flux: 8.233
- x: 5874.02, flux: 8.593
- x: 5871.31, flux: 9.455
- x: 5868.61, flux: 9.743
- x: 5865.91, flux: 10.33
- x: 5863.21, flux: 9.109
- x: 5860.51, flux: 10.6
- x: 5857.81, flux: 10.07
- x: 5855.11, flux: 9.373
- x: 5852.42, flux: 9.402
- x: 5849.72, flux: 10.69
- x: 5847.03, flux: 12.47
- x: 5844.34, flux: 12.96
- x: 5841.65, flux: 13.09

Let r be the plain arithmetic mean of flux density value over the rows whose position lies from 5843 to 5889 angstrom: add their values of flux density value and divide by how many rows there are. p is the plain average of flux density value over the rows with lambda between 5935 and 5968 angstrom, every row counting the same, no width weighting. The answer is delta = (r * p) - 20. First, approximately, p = 9.2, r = 9.3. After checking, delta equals 66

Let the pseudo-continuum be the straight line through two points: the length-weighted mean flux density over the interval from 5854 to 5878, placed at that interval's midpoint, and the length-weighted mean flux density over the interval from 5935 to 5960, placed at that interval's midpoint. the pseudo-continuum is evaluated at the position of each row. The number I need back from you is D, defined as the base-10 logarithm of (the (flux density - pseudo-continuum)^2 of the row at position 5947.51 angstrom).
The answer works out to -2.9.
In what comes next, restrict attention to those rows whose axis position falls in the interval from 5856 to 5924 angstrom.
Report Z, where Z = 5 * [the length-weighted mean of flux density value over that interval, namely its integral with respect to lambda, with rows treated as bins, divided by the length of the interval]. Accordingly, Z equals 38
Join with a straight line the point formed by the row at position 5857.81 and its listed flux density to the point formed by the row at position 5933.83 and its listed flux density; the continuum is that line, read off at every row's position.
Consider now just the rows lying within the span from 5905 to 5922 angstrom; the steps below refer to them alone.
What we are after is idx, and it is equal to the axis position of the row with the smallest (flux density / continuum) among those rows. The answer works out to 5906.57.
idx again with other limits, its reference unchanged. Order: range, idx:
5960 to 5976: 5961.22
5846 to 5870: 5863.21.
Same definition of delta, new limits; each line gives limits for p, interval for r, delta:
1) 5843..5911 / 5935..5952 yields 56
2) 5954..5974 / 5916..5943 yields 58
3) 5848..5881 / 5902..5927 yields 54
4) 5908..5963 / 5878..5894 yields 29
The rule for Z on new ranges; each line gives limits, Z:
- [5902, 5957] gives 43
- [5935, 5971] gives 46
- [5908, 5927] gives 40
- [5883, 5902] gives 23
